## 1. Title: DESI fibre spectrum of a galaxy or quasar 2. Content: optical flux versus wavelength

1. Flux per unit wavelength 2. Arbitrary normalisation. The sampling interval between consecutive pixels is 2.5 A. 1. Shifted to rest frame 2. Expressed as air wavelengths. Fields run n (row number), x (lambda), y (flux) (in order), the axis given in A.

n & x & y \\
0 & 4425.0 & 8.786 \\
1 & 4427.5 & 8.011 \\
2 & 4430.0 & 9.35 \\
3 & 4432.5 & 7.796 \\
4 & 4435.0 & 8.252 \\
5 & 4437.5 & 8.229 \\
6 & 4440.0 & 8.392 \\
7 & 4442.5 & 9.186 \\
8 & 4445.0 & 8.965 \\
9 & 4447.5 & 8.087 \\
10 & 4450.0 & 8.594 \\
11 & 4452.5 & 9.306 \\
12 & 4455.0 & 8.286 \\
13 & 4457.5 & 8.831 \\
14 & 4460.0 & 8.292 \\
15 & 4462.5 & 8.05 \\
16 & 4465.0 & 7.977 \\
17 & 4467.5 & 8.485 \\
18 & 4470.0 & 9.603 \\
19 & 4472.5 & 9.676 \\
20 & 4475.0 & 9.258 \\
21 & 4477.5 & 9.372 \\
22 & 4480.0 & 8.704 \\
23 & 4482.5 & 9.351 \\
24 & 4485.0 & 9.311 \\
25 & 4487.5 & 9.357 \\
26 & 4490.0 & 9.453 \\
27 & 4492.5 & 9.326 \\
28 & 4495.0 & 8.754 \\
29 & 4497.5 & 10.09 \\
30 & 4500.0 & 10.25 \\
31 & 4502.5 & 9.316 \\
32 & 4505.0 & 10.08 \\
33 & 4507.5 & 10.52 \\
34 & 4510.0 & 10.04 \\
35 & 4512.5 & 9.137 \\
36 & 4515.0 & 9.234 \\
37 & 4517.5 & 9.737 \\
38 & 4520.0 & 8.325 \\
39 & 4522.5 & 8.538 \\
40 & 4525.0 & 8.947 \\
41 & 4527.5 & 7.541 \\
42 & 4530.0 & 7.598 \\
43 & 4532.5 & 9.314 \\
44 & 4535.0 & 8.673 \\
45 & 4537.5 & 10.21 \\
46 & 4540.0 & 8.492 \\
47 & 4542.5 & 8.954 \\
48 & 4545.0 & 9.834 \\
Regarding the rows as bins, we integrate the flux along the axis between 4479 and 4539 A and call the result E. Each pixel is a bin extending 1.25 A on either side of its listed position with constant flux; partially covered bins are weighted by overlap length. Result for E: 554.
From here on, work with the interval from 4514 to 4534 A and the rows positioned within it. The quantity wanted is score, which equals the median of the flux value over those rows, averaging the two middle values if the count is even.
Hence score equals 8.7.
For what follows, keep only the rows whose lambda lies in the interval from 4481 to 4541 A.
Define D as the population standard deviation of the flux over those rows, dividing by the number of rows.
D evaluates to 0.77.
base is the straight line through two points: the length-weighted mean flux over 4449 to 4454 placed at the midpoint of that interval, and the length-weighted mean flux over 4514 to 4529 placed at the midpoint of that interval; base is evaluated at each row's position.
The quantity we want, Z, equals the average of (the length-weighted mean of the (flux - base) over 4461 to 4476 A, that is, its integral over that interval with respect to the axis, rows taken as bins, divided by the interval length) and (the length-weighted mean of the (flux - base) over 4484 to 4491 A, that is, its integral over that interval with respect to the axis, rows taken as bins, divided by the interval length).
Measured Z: 0.3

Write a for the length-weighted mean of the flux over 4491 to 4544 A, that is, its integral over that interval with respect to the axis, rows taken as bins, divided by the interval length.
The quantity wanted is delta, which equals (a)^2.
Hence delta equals 84.6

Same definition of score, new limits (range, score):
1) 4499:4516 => 10.0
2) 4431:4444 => 8.3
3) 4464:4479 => 9.3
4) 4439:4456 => 8.6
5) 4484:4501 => 9.4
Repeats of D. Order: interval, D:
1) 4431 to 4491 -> 0.57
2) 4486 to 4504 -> 0.47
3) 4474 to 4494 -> 0.22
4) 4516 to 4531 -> 0.76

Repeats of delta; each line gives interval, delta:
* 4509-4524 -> 83.7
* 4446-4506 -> 82.3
